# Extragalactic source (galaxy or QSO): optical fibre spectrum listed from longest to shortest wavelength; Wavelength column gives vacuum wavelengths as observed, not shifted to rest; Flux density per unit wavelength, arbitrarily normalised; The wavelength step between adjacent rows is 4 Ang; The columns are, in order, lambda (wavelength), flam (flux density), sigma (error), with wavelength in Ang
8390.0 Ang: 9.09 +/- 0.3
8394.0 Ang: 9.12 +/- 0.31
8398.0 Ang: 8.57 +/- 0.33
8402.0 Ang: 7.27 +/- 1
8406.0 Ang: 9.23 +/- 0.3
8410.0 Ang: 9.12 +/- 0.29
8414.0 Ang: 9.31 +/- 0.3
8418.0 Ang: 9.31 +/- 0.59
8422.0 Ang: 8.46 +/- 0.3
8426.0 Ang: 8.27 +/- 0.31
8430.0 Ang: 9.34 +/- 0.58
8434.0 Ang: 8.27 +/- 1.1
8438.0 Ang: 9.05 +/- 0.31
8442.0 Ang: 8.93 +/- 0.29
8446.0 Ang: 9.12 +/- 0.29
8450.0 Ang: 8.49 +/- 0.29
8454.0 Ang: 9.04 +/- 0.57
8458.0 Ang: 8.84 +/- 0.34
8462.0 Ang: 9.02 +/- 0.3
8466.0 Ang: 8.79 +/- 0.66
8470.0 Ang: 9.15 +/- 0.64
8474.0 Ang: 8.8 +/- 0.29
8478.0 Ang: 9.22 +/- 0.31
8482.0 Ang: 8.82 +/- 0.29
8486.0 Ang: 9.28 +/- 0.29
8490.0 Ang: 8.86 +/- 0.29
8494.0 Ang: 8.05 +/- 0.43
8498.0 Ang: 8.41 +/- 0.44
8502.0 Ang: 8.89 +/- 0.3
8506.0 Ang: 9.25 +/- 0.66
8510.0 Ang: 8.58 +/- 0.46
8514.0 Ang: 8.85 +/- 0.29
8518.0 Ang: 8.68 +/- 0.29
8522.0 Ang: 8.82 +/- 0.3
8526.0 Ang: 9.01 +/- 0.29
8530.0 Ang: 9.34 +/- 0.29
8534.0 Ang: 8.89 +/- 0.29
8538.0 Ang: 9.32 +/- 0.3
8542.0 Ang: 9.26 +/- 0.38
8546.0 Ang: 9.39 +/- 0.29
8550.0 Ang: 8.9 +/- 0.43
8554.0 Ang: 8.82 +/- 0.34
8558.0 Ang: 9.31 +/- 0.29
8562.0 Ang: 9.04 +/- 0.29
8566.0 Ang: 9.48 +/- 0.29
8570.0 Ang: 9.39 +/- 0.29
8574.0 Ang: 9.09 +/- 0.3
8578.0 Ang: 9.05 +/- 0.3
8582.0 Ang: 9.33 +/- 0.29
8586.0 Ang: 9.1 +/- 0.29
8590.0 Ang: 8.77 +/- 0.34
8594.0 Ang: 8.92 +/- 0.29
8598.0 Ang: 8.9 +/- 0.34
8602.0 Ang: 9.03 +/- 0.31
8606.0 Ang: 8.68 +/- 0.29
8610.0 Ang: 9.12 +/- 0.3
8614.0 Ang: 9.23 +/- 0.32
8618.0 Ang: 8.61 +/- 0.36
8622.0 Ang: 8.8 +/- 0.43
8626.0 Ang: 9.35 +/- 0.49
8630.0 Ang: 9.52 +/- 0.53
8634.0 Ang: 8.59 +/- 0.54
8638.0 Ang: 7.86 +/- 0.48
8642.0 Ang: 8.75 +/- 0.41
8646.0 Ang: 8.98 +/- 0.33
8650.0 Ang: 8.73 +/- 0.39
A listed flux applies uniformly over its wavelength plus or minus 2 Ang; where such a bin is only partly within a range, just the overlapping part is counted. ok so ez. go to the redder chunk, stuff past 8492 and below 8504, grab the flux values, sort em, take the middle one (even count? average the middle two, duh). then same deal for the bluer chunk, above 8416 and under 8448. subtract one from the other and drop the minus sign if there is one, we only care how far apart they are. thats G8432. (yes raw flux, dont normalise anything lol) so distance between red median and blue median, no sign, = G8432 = 0.58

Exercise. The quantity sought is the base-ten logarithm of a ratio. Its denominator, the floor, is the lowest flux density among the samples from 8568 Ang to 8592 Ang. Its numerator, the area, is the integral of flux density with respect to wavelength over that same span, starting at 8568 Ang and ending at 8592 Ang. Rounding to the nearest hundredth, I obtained 1.40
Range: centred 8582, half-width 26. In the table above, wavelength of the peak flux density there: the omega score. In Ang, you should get 8566.0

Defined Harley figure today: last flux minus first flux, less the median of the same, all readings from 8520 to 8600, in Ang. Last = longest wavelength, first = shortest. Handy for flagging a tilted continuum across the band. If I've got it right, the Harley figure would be -8.99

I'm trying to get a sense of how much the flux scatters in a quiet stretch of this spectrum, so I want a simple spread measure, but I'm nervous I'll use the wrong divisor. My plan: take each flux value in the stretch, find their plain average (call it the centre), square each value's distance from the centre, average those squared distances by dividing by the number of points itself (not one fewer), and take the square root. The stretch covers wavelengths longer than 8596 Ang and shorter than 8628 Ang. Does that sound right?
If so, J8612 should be 0.25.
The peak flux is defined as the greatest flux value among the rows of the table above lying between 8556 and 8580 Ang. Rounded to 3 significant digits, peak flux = 9.48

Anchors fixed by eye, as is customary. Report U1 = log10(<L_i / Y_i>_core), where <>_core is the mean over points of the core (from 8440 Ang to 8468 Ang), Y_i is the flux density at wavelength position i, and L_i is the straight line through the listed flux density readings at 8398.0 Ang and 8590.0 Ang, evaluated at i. -0.013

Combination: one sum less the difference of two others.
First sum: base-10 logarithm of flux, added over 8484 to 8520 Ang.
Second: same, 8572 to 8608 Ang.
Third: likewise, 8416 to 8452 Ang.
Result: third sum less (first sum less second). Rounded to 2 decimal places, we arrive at 8.60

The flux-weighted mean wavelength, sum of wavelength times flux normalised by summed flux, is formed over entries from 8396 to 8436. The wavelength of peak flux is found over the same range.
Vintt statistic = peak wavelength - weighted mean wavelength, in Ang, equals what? 13.9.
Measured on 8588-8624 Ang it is 8.0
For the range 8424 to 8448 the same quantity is -6.1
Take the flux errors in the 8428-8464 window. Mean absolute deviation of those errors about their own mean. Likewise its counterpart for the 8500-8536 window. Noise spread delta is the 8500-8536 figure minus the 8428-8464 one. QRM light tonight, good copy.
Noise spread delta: -0.11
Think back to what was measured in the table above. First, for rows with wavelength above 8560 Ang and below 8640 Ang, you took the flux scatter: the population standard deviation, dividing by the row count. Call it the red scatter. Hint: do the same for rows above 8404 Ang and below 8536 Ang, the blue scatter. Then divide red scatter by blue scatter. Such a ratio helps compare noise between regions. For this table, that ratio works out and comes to 1.1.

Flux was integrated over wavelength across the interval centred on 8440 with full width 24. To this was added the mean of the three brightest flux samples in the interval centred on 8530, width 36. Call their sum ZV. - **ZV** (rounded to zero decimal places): 222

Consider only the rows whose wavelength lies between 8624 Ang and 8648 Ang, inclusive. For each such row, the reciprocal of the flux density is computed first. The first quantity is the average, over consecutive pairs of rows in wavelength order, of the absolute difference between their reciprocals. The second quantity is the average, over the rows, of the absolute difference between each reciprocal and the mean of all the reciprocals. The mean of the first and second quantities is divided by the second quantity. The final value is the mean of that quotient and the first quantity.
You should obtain 0.60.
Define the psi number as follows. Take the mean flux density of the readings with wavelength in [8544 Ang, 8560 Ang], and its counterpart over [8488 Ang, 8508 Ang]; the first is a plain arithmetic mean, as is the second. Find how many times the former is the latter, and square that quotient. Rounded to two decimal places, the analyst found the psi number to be 1.10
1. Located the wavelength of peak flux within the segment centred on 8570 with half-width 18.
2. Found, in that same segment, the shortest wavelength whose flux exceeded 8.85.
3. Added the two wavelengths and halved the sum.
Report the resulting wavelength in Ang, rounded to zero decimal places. 8562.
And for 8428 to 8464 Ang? 8430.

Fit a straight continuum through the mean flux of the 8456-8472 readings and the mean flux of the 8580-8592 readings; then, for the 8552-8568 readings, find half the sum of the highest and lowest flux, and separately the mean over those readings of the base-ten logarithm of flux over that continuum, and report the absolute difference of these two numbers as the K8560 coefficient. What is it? 9.14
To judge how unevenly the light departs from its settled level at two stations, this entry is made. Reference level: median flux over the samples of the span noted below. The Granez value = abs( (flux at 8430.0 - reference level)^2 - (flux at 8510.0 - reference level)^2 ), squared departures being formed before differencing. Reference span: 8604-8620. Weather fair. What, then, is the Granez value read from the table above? 0.09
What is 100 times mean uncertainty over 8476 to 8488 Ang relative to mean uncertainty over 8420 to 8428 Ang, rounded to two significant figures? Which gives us 97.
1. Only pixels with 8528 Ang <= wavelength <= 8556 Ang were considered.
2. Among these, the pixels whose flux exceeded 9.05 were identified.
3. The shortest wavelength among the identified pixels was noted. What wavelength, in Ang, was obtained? 8530.0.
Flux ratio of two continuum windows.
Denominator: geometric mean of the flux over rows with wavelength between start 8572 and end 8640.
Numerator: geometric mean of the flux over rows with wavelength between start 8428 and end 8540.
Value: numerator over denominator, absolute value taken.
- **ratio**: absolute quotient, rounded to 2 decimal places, 1.00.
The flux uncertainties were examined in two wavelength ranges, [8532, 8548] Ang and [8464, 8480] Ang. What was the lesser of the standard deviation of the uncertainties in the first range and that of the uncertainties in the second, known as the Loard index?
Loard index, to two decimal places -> 0.04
